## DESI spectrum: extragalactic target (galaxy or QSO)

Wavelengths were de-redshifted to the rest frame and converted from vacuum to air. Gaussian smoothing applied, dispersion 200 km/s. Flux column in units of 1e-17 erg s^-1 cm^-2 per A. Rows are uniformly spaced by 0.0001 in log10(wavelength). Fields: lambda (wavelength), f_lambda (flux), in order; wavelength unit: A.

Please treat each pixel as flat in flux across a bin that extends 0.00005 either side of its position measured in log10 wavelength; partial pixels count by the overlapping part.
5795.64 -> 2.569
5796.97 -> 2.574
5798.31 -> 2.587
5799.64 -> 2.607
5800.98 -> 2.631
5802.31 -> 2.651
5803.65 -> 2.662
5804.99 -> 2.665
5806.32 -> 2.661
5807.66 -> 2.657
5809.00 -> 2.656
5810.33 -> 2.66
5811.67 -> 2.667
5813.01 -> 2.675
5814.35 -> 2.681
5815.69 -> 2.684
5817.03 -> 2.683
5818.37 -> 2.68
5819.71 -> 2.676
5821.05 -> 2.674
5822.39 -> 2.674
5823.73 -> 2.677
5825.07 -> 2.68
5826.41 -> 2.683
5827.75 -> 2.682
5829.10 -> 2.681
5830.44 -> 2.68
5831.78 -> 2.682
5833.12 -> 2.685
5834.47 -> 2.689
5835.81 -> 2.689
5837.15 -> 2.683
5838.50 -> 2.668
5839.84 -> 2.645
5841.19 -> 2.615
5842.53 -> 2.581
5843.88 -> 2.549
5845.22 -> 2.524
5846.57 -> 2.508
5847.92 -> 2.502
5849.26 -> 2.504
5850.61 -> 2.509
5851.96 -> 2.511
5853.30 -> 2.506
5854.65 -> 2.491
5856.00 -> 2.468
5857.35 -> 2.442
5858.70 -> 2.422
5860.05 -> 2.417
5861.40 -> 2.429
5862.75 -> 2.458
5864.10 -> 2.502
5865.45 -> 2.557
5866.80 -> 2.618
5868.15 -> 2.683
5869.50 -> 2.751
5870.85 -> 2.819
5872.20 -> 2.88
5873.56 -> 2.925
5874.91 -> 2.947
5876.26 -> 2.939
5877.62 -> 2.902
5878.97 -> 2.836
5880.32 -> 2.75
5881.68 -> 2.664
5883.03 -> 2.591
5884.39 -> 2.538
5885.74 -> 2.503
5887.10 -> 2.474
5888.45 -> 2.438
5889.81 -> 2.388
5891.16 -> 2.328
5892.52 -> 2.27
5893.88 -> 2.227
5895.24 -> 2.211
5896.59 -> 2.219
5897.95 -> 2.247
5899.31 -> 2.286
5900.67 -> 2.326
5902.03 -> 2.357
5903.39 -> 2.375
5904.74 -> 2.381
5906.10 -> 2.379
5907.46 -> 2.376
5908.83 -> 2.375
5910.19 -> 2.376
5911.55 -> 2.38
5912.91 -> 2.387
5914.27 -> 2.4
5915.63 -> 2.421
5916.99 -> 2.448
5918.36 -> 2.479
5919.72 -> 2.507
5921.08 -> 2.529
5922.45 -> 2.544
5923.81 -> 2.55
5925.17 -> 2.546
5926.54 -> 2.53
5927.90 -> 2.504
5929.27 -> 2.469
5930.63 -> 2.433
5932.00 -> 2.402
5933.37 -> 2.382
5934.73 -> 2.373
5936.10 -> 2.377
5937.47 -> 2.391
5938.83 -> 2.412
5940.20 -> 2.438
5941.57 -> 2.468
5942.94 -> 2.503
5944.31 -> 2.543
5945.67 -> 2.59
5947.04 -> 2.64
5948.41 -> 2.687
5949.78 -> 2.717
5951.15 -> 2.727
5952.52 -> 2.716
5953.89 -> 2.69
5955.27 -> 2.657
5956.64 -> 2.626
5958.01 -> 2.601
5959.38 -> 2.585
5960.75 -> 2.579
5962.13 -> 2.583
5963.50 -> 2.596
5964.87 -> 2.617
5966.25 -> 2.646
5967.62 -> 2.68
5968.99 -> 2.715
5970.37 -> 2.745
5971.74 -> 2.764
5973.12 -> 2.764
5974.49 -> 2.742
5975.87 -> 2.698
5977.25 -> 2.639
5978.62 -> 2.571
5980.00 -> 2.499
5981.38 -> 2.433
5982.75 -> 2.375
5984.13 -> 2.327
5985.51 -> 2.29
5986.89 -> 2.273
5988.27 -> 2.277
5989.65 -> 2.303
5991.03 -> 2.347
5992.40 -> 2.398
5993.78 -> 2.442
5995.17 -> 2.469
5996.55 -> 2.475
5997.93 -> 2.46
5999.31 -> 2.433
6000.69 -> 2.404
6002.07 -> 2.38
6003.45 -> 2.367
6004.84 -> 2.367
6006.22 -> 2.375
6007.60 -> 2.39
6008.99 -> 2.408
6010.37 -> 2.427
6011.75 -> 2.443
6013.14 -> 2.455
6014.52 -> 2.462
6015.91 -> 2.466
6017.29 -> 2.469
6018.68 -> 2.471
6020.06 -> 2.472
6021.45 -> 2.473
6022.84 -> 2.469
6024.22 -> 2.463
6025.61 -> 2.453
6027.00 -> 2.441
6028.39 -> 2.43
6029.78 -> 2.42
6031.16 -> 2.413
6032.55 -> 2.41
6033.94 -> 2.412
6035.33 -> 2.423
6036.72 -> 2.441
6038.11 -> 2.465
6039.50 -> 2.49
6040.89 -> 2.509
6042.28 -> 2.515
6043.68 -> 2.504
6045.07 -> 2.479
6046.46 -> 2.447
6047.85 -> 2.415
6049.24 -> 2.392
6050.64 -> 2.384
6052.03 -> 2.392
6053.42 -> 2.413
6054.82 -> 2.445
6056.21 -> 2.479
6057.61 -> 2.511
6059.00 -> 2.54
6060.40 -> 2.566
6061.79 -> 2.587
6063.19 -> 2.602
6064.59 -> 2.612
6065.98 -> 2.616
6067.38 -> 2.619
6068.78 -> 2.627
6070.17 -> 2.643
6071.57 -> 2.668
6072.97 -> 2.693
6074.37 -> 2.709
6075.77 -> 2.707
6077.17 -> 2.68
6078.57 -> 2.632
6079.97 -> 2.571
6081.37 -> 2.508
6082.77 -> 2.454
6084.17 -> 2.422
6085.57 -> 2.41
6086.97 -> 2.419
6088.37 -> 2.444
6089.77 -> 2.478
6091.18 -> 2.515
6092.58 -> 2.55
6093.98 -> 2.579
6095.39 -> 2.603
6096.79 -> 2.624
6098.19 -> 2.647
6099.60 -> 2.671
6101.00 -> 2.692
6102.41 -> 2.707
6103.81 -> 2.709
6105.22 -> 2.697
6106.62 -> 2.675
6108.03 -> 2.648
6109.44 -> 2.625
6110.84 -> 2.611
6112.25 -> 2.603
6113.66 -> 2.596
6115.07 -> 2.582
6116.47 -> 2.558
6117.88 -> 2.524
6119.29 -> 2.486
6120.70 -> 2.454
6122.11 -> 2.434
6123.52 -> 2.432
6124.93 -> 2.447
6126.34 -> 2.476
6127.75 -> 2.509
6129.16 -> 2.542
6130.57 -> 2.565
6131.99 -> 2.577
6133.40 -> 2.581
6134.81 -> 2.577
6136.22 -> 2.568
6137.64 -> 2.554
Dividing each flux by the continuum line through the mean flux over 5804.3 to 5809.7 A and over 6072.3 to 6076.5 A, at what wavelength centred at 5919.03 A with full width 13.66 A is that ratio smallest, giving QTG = 5912.91 A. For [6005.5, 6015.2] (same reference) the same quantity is 6006.22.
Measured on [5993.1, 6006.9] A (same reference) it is 6004.84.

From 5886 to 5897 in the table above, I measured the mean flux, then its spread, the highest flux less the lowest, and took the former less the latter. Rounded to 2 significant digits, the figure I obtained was 2.1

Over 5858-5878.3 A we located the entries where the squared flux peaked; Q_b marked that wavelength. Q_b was 5874.91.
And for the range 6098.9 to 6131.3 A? 6103.81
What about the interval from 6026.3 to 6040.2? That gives 6039.50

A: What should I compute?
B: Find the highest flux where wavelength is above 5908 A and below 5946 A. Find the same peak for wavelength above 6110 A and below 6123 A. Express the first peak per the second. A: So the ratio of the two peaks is 0.99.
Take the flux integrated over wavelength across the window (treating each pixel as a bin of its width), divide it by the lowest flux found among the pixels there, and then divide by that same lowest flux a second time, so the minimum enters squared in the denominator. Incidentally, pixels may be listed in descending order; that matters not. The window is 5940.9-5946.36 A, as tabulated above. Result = 2.27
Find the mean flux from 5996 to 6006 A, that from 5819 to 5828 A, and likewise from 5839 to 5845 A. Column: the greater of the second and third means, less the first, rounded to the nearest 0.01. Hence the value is 0.27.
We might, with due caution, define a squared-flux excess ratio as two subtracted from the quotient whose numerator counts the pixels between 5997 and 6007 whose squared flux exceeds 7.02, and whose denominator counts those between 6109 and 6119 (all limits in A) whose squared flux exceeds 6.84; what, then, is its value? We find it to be -2.0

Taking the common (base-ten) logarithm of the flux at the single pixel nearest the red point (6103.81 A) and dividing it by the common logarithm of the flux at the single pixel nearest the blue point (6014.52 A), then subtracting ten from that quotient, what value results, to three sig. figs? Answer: -8.89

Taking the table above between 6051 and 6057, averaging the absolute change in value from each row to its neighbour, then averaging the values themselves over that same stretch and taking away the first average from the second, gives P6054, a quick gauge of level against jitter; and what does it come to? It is 2.40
